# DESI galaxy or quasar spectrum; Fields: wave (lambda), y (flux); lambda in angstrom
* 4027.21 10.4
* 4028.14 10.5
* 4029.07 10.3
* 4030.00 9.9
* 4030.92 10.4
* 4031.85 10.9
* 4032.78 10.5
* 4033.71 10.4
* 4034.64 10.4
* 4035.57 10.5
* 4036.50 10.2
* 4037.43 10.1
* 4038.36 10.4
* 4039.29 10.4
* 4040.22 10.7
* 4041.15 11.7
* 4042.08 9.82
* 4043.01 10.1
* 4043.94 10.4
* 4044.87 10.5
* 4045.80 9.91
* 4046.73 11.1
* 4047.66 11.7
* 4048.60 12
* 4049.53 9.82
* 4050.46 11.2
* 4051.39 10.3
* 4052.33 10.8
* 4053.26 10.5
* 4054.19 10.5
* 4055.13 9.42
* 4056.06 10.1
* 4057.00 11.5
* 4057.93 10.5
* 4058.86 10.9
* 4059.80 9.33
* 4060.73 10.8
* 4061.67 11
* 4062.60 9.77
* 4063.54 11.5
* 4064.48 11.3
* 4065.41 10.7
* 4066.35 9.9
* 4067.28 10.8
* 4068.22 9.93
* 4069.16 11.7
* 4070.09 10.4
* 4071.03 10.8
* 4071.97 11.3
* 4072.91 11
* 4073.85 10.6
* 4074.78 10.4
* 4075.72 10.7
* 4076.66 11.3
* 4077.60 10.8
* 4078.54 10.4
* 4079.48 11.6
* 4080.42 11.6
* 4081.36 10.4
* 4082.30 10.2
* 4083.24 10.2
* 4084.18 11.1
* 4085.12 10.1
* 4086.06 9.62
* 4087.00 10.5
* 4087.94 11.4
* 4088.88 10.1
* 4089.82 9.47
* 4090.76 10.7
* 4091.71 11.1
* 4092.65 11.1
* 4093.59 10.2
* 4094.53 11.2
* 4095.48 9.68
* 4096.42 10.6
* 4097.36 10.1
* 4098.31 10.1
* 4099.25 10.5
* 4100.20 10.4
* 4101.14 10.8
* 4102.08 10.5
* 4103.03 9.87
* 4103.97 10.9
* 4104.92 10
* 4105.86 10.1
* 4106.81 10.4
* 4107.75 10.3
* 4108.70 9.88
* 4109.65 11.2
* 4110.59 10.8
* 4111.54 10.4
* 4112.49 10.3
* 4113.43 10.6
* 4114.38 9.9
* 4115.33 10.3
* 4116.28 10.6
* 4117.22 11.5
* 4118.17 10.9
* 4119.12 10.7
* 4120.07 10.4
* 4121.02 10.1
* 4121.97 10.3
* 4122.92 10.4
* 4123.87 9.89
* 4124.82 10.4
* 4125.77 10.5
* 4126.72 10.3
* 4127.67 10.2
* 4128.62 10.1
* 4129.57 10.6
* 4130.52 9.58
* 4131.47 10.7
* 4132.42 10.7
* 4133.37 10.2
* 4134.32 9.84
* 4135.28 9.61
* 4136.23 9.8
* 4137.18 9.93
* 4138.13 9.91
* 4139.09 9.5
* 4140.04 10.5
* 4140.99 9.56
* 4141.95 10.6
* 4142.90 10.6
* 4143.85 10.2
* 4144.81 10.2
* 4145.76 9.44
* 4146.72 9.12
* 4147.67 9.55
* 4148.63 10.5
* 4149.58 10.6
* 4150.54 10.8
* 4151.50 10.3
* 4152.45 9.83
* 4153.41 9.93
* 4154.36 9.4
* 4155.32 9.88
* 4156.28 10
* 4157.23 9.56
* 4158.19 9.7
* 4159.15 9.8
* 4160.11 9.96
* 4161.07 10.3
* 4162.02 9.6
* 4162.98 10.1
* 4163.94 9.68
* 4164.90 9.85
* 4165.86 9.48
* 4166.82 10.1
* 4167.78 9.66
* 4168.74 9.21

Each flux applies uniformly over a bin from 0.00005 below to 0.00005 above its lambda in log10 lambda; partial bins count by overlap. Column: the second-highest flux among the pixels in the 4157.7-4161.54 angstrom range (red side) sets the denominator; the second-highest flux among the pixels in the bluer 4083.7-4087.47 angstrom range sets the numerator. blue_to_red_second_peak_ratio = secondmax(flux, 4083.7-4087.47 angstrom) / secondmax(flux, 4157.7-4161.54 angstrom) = 1.05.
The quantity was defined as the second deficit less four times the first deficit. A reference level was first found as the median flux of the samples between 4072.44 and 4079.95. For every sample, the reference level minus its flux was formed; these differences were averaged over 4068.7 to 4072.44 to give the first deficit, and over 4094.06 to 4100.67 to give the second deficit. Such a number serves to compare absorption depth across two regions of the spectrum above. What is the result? 1.6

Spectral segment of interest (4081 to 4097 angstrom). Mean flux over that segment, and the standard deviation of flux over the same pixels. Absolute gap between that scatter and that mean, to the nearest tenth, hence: 9.9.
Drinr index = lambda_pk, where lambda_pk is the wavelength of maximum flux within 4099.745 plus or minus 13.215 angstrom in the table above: 4087.94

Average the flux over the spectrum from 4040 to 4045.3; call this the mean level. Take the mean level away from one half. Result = -10.0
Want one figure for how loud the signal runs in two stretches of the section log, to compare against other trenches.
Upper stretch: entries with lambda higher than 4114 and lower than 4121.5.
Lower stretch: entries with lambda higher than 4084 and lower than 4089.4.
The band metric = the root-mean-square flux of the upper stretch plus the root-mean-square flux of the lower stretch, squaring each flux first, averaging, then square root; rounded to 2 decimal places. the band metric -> 21.05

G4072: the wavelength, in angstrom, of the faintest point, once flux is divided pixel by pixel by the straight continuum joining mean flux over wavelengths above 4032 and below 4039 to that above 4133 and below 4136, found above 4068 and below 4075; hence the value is 4068.22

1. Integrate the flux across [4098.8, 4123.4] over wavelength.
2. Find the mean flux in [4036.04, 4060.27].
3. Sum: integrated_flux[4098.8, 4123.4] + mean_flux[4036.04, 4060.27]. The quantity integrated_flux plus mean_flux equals 268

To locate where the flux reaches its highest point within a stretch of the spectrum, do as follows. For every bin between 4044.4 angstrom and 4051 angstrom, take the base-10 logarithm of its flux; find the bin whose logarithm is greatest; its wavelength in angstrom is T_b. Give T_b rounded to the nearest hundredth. 4048.60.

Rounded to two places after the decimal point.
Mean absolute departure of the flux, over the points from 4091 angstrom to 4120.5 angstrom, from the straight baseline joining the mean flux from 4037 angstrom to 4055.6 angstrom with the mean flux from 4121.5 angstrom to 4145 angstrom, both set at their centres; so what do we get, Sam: 0.39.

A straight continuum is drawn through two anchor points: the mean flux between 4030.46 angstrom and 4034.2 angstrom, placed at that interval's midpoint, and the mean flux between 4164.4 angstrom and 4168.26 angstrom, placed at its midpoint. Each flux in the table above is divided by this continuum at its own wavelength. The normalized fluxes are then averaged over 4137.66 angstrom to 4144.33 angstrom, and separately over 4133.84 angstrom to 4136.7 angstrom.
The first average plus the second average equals 2.00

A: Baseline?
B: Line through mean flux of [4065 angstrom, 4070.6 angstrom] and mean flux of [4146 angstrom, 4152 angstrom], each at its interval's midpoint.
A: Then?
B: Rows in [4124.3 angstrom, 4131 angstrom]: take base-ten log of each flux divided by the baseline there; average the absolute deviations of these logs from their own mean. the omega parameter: 0.010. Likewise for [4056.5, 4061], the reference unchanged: 0.023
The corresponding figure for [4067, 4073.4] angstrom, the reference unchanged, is 0.017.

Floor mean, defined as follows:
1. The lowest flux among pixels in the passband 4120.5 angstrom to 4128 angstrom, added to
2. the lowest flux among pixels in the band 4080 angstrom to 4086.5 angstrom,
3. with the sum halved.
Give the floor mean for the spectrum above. 9.8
